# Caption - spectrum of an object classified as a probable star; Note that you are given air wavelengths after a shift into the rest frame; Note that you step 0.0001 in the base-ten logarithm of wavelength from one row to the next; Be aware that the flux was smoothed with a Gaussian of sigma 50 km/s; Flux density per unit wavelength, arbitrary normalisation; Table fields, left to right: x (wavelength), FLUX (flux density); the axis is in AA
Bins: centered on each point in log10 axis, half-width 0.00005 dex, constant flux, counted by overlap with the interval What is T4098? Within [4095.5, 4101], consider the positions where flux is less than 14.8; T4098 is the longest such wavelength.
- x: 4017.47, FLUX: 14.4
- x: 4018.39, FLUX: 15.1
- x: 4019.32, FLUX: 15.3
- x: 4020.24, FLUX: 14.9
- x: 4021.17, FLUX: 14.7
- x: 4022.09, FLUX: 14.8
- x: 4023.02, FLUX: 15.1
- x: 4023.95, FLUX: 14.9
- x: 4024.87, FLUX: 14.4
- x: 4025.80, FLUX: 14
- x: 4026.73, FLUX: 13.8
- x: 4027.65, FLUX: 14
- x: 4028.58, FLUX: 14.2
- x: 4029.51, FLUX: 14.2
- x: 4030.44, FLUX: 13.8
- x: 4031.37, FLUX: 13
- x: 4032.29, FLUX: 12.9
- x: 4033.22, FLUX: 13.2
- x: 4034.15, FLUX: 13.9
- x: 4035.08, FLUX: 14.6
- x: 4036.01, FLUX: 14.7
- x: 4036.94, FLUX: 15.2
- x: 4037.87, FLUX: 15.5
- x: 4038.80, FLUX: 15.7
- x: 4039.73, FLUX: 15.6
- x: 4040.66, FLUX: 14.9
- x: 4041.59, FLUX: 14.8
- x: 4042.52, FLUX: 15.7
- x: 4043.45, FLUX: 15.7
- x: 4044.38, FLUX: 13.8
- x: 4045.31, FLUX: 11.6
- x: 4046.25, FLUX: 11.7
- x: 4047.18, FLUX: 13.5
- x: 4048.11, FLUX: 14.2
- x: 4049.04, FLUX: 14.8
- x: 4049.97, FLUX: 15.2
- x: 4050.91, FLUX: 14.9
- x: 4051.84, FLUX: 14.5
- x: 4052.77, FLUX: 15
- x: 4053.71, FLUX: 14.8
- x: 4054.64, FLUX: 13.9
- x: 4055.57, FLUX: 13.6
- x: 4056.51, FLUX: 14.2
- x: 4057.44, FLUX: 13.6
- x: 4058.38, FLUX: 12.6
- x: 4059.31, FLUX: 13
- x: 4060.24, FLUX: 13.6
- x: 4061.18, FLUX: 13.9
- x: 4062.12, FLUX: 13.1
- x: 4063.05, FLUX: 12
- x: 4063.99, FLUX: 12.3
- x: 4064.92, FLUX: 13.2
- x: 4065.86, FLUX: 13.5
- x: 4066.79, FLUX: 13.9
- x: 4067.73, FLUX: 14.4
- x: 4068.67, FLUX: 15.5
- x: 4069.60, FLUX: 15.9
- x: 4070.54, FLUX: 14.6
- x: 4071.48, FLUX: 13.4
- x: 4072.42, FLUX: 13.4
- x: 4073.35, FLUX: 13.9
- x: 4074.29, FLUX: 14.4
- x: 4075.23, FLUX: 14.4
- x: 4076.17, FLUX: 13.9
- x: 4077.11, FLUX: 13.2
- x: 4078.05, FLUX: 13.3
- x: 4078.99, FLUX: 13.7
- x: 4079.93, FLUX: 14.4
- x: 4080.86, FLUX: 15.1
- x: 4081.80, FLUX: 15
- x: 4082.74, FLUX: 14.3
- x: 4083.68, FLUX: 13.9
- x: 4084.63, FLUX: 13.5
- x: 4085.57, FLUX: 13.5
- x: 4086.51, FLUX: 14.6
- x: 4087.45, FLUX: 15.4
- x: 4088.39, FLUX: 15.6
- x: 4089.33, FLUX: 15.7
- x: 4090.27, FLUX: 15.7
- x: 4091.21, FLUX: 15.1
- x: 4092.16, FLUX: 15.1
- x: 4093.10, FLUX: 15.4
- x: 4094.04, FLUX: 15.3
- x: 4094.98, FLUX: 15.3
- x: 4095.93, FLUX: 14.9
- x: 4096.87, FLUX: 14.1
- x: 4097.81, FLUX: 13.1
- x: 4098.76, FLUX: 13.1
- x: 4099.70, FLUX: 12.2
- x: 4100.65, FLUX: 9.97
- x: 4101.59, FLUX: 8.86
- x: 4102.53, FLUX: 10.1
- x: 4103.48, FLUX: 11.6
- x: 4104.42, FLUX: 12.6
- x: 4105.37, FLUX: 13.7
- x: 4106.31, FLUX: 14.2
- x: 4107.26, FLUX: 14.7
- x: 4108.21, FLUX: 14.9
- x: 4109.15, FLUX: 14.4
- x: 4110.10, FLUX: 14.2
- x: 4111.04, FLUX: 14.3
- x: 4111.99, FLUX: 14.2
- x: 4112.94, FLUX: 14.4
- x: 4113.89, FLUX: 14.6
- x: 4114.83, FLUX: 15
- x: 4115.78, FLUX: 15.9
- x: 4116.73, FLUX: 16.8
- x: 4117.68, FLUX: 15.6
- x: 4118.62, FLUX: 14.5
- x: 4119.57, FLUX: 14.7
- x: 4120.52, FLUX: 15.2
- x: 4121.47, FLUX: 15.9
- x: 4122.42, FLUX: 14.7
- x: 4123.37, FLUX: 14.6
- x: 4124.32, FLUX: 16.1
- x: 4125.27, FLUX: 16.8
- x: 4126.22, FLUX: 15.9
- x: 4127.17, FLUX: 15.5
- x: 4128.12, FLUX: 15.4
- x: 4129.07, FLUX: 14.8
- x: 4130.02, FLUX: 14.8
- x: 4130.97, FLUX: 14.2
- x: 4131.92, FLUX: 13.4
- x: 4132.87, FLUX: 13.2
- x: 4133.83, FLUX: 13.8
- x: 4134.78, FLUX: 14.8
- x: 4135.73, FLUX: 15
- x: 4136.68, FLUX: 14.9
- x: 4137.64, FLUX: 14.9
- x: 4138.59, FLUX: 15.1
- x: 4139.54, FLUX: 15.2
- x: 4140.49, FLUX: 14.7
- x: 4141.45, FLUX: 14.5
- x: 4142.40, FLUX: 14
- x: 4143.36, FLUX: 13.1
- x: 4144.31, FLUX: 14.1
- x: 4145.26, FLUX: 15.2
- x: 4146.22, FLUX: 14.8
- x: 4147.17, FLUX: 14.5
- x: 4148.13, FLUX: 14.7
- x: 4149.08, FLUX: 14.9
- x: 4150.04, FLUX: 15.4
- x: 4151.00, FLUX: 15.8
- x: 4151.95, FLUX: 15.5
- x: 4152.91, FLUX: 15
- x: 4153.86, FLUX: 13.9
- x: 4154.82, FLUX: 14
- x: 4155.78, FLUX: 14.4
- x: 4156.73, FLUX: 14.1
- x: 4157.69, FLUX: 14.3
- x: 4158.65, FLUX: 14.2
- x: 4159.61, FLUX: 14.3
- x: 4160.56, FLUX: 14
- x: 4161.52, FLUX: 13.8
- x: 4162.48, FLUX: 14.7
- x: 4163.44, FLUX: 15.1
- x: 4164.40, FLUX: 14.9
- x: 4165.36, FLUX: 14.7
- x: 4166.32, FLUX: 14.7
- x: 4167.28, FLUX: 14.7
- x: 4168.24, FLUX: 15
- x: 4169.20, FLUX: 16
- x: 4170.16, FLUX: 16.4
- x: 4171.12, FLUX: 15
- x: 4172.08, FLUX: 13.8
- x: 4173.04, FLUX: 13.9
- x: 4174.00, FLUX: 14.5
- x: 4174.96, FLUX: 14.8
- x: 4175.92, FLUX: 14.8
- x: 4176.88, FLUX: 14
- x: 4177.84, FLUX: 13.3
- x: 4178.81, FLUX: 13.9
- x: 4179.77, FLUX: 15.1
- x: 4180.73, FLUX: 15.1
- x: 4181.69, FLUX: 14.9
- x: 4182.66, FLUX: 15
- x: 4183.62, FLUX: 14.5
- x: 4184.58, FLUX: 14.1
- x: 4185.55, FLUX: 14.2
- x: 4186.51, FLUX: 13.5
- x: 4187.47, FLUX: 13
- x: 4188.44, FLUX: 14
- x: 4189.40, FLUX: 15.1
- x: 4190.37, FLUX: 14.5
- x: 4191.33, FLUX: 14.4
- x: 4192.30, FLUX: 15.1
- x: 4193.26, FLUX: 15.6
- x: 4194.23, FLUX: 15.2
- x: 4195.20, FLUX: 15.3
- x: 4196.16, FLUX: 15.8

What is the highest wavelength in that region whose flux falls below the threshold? 4100.65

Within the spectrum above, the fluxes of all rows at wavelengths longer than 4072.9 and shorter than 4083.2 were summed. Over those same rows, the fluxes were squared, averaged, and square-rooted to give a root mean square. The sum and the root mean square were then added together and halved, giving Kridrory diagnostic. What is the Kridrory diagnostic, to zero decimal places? 85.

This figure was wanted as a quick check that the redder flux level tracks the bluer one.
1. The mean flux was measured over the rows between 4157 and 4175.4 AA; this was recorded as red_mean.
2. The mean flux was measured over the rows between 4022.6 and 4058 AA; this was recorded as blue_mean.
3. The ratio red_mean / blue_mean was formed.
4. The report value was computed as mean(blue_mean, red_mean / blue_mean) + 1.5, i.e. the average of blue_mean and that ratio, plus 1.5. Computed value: 9.16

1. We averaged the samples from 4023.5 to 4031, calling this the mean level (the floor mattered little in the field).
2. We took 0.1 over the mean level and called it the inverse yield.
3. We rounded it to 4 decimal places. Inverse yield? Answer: 0.0071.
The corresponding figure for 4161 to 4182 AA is 0.0068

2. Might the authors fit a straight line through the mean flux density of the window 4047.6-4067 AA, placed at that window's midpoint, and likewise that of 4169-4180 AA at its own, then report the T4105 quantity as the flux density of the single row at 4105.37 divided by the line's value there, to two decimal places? 0.97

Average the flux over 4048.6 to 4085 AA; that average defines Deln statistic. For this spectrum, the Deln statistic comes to 14.0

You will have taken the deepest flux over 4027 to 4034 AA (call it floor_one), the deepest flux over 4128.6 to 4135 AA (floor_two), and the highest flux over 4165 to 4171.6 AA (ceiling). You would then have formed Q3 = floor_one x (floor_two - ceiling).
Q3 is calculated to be -41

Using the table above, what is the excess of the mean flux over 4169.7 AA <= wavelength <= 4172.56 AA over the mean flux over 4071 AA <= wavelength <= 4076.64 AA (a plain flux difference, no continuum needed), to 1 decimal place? 1.2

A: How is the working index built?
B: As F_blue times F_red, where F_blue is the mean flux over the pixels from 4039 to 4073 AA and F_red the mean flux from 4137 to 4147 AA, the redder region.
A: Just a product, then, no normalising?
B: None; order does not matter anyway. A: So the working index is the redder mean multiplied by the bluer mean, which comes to 204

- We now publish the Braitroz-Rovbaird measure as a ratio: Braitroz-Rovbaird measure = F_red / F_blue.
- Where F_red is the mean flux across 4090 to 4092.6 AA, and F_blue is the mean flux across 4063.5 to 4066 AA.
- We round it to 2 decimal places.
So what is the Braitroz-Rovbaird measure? 1.18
